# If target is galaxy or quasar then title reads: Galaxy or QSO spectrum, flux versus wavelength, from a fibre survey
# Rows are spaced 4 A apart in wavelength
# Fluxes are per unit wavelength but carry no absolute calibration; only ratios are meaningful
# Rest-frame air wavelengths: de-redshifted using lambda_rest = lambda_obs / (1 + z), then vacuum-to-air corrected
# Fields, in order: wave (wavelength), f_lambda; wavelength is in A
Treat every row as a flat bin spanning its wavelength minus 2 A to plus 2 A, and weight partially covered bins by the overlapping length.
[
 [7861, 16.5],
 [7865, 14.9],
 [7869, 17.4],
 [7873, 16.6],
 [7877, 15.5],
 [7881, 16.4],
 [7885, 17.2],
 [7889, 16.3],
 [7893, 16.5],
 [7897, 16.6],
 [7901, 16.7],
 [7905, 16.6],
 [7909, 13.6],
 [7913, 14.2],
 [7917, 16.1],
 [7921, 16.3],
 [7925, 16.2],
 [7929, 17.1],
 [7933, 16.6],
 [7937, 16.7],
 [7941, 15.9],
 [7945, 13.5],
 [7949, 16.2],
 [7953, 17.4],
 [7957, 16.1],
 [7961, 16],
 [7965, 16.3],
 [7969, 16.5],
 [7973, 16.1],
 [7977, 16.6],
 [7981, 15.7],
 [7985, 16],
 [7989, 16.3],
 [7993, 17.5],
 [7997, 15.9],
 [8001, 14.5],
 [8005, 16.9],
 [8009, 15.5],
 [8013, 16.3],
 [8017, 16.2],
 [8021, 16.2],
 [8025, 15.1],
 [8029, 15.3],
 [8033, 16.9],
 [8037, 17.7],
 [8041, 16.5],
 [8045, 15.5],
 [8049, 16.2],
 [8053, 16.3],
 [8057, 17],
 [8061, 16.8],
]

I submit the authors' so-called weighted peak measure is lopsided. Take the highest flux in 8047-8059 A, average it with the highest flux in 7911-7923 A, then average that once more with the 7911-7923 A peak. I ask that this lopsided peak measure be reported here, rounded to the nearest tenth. 16.5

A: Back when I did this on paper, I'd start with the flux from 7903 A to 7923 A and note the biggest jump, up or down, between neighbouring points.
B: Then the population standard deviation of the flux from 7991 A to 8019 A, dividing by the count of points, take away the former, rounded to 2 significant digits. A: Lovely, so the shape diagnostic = -2.1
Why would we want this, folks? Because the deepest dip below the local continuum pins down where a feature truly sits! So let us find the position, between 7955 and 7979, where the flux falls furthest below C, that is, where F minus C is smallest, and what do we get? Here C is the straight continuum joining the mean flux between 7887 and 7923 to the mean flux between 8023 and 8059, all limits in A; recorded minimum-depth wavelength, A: 7961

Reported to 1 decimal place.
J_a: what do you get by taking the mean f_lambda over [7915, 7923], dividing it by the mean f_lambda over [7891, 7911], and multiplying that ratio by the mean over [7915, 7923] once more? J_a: 16.4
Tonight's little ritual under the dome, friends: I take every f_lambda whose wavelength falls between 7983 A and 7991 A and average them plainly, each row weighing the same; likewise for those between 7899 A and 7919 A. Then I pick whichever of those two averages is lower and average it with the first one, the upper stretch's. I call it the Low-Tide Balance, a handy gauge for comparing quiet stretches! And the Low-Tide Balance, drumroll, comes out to 15.8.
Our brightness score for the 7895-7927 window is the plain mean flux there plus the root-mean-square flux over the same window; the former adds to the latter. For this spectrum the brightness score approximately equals 31.6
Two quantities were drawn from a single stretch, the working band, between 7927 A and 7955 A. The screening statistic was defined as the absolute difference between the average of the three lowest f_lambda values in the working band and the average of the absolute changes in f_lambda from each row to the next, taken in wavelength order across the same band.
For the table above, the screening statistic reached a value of 13.9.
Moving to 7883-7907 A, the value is 16.2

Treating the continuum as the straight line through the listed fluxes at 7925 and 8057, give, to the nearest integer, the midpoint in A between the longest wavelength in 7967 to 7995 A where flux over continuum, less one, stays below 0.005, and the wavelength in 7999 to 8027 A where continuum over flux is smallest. 7997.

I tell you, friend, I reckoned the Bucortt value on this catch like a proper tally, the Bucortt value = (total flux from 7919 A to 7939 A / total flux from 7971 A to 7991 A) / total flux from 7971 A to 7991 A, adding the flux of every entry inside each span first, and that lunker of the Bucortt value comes 0.0127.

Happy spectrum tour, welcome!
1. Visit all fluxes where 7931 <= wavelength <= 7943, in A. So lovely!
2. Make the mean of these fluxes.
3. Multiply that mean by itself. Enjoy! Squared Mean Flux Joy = 269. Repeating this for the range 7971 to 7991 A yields 260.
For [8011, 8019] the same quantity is 264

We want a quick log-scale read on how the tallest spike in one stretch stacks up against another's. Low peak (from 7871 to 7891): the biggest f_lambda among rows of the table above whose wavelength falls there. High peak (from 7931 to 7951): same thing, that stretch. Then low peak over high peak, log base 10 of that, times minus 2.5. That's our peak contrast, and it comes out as -0.032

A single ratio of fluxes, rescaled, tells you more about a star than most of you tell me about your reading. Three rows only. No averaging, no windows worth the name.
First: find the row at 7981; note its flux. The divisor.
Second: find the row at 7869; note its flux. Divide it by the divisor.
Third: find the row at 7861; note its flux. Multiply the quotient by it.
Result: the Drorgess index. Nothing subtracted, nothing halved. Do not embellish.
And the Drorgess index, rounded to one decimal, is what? 18.3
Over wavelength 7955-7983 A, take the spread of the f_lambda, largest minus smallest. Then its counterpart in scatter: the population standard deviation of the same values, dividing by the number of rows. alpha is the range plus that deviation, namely 1.2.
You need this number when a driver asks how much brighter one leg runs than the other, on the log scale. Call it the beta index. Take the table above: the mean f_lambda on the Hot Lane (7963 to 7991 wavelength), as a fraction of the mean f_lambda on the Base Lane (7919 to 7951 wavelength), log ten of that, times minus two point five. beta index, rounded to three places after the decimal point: -0.010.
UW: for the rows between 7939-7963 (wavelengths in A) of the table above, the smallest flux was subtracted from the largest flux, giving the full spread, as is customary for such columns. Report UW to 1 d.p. 3.9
